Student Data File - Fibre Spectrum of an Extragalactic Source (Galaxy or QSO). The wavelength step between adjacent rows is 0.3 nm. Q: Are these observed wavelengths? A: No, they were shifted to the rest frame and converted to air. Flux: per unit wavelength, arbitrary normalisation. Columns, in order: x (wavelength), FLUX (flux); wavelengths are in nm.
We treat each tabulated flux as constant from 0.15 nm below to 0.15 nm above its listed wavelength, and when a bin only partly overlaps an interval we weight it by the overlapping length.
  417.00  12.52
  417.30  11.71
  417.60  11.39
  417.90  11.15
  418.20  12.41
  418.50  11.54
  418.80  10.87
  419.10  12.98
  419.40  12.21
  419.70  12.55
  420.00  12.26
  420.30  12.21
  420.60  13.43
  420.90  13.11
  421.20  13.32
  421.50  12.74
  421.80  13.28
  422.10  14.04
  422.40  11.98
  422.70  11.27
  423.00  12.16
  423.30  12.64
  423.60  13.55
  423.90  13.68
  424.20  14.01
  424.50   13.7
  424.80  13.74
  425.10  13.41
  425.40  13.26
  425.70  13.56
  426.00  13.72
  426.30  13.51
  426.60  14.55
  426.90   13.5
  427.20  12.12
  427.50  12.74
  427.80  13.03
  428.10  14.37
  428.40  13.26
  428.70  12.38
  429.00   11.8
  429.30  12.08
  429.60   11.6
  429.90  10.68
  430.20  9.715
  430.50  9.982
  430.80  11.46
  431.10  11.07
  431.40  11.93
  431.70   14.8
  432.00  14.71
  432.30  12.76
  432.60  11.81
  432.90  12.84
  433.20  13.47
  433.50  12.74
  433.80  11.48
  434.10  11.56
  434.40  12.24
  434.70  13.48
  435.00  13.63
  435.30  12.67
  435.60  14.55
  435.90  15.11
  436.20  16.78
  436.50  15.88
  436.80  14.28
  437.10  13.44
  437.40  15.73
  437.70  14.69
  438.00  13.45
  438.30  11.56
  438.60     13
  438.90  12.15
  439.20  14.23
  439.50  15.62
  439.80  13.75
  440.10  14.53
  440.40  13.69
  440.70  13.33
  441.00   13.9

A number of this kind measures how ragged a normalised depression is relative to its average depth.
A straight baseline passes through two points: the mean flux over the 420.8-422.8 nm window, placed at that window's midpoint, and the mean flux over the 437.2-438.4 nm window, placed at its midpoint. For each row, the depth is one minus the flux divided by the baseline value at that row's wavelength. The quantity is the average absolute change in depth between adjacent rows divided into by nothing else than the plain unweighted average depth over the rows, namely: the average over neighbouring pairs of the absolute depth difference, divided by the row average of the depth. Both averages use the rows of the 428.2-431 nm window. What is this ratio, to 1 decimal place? 0.4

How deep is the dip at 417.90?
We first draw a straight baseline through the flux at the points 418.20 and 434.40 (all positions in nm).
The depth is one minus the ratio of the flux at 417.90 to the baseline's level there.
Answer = 0.10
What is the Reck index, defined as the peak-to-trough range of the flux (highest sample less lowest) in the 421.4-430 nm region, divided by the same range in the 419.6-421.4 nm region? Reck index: 3.2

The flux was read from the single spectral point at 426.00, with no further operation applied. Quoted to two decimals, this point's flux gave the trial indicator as 13.72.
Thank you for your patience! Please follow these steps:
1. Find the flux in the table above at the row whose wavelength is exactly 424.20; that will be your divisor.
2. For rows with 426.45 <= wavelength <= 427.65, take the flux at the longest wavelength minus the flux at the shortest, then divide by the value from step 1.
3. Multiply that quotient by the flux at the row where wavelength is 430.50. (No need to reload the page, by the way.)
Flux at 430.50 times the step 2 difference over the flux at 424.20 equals -1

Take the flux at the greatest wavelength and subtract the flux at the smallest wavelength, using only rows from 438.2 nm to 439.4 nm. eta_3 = 2.7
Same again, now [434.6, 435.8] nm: 1.1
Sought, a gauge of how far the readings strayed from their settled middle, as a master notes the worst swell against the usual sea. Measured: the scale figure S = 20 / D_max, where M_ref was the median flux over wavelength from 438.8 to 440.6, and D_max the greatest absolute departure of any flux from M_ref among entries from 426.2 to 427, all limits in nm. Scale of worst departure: 36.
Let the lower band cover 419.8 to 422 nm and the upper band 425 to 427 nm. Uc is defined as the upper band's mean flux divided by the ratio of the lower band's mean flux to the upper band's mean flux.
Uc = 14.4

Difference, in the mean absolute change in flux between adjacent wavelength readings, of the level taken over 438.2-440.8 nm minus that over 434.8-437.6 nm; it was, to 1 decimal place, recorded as -0.1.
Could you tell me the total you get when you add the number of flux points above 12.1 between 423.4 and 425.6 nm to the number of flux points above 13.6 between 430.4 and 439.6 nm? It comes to 19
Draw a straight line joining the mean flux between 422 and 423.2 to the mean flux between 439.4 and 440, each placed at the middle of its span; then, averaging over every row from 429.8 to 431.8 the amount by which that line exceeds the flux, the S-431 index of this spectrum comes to 2.1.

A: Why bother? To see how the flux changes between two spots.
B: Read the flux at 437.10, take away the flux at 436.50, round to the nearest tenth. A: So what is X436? -2.4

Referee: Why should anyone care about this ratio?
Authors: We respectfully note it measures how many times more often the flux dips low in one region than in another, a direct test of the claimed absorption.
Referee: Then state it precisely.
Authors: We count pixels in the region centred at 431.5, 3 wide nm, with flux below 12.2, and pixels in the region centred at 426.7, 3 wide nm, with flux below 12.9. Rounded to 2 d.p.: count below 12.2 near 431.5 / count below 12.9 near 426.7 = 3.00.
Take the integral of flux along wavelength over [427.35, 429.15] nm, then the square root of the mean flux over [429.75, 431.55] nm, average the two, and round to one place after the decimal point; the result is 13.3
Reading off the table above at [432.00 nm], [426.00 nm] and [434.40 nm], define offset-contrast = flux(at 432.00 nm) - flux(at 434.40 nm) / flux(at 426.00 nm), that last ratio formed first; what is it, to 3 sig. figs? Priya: 13.8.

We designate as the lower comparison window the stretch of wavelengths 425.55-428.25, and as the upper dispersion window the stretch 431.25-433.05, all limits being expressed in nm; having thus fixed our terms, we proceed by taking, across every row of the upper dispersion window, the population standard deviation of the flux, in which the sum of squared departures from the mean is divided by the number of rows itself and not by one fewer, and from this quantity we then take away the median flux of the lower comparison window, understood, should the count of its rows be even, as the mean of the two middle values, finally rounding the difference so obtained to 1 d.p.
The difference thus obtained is -12.3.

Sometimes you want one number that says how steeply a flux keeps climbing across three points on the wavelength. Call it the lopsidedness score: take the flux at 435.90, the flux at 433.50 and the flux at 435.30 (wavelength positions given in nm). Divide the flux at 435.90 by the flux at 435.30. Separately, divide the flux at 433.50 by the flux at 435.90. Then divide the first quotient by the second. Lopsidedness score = 1.4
